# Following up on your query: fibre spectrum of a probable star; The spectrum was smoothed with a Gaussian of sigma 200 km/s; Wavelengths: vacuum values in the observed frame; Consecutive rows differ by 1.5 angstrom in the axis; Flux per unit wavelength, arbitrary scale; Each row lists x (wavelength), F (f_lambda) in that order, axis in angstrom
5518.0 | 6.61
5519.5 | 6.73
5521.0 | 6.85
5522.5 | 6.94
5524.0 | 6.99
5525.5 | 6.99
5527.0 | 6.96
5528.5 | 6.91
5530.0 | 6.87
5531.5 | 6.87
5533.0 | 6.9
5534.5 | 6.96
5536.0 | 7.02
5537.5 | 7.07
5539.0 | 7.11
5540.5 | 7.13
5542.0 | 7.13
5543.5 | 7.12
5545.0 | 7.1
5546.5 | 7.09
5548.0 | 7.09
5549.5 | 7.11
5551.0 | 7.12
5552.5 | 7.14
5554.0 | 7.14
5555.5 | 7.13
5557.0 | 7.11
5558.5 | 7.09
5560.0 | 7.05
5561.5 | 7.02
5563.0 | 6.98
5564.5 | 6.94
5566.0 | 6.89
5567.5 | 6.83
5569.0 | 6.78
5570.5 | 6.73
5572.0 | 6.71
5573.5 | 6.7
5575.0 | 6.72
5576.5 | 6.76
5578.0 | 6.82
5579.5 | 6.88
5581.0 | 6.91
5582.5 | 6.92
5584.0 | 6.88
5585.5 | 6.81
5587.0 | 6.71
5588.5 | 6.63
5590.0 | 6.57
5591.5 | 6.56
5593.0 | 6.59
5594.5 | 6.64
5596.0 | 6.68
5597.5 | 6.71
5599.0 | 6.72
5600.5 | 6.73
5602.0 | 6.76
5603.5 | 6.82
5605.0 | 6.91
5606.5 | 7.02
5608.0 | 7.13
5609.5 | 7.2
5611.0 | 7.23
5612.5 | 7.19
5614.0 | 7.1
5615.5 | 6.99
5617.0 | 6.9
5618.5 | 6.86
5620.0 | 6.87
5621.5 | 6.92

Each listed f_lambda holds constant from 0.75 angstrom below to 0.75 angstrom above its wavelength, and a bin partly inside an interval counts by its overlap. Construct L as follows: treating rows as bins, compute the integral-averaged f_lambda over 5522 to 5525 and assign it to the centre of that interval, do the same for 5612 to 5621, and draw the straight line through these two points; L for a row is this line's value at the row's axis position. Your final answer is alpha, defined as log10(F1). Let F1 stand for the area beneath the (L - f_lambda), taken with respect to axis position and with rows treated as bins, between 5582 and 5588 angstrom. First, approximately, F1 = 0.94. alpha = 0.0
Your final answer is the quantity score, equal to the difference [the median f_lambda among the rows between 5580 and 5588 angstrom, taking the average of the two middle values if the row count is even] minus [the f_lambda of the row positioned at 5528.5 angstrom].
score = -0.03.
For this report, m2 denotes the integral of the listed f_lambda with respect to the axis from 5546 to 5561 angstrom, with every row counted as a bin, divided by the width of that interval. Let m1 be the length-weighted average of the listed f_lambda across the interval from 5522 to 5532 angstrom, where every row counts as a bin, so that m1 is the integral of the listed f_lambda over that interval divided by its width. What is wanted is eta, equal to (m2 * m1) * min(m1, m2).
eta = 342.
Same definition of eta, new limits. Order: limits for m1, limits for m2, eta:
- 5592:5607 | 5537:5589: 317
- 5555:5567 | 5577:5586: 331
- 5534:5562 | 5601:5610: 344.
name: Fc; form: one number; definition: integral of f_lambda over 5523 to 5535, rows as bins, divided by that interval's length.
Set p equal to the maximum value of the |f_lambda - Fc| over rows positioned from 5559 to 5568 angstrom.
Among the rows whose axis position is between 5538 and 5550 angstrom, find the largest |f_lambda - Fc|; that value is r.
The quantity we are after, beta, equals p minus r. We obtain -0.08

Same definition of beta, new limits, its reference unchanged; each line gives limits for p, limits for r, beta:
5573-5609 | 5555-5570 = 0.17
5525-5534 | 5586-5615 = -0.31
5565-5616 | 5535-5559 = 0.16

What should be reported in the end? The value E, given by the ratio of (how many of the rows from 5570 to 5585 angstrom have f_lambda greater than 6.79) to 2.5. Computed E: 2.0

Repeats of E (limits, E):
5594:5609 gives 1.6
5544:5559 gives 4.0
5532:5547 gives 4.0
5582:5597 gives 1.2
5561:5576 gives 2.0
